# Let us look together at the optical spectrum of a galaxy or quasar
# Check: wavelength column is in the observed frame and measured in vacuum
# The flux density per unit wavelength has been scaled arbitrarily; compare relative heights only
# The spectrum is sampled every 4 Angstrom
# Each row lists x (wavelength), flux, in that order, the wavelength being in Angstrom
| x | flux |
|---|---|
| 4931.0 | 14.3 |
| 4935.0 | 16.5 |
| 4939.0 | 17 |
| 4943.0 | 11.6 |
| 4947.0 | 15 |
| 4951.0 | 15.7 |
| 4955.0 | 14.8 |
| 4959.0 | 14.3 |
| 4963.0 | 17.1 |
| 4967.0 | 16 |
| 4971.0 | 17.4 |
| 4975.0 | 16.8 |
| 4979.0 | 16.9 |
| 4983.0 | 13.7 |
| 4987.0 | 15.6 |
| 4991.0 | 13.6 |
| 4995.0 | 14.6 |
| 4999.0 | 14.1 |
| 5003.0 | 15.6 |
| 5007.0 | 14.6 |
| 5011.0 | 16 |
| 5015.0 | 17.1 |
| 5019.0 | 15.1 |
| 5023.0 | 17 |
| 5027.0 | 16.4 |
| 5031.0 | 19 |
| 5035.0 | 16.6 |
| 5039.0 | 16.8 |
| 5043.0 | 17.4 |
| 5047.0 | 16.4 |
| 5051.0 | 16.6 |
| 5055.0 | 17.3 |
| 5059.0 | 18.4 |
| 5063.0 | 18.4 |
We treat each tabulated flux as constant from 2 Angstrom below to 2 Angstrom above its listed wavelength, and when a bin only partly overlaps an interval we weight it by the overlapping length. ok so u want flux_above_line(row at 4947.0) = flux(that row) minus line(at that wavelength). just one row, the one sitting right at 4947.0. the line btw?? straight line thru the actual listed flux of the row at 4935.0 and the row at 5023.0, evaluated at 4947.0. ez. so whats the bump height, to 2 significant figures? -1.6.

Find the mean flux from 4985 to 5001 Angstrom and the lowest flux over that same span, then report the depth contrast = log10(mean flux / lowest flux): 0.027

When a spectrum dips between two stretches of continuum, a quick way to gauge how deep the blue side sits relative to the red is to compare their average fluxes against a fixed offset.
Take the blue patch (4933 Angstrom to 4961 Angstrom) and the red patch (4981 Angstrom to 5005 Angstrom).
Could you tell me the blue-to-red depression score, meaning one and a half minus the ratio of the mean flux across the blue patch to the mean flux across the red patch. 0.47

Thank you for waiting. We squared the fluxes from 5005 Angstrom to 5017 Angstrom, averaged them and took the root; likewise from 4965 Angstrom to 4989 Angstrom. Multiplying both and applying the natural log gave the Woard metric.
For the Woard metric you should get 5.55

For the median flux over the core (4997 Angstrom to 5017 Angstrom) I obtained 15.6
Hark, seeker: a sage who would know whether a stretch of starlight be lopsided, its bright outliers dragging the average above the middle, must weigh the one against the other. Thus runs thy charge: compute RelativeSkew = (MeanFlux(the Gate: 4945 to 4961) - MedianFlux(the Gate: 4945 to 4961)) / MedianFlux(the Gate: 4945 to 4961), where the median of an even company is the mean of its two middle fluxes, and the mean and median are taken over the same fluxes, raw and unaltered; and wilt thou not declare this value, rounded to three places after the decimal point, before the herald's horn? 0.003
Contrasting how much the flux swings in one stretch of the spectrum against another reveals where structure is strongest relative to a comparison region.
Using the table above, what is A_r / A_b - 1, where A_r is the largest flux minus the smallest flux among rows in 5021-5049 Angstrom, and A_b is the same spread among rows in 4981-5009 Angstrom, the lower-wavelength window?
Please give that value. 0.30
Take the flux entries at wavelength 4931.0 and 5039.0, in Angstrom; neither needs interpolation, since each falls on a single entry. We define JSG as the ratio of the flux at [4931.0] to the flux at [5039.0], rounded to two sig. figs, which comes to 0.85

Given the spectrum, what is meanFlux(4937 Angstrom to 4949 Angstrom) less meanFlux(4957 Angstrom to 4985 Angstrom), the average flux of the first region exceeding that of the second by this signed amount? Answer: -1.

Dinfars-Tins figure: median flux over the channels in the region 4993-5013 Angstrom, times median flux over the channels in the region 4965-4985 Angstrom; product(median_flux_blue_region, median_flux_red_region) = 245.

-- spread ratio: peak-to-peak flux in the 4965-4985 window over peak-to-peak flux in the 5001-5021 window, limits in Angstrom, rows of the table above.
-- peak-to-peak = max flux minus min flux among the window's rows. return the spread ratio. 1.5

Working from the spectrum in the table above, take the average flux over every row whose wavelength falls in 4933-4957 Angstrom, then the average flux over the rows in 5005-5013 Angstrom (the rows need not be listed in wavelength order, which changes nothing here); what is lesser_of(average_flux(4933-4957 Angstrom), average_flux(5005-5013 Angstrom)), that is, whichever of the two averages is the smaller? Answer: 15.1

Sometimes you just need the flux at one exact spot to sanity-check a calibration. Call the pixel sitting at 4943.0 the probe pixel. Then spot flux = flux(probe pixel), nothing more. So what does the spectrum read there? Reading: 11.6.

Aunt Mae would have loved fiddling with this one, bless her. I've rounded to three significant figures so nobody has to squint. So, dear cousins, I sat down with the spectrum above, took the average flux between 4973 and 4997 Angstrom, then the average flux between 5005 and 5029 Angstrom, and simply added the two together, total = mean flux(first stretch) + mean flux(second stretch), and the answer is 31.2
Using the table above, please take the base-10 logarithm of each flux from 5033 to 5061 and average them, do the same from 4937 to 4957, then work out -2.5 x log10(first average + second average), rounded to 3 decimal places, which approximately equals -0.950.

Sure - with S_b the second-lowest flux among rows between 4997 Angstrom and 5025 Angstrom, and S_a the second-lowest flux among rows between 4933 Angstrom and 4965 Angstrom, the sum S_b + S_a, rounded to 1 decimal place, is 28.9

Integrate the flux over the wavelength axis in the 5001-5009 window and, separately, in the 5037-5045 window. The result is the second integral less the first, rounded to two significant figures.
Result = 16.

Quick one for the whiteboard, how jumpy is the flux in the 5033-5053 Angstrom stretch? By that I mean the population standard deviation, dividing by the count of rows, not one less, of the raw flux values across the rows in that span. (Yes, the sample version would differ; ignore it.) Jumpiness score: 0.34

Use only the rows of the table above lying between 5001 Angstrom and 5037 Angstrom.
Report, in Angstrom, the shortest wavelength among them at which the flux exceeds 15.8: 5011.0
